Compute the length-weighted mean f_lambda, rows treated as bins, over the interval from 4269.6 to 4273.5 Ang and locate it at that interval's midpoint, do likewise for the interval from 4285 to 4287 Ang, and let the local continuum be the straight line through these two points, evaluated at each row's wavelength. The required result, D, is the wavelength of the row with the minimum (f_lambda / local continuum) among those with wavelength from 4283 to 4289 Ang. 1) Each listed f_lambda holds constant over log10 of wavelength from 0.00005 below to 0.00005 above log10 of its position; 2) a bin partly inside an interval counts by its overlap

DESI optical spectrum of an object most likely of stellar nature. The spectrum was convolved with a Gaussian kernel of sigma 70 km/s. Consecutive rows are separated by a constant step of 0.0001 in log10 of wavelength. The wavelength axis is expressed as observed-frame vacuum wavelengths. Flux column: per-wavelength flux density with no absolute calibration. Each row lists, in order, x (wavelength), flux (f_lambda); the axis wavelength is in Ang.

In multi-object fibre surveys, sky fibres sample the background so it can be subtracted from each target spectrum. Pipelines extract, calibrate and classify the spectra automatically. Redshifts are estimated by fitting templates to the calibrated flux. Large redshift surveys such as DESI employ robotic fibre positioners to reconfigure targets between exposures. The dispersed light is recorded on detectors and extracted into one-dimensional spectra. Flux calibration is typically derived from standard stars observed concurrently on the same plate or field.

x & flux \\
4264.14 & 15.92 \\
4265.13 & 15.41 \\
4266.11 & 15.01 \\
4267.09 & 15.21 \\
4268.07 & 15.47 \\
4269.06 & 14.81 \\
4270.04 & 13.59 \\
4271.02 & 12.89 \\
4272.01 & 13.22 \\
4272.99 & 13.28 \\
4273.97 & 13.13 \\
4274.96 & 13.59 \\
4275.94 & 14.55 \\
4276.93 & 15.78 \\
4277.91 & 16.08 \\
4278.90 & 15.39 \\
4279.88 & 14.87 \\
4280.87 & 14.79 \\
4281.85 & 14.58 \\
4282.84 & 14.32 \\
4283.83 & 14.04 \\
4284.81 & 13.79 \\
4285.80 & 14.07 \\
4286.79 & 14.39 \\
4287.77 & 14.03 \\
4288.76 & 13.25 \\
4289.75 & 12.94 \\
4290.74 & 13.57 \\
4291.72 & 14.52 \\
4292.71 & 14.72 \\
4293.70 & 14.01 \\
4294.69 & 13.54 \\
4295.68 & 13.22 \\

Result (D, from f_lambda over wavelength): 4288.76 Ang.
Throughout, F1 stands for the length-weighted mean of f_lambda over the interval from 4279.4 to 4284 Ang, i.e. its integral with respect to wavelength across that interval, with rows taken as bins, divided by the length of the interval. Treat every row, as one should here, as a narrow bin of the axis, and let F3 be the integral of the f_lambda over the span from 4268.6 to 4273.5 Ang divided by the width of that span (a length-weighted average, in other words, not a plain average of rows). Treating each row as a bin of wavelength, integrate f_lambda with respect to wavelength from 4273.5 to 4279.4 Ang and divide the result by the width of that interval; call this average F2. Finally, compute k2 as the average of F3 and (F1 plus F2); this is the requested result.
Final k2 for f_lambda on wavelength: 21.4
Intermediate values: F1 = 14.5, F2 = 14.8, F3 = 13.6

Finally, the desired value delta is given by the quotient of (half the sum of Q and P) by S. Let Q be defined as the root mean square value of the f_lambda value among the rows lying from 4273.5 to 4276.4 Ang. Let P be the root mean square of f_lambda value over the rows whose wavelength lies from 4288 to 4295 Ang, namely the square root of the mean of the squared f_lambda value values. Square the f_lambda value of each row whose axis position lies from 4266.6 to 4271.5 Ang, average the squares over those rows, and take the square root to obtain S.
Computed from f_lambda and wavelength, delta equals 0.96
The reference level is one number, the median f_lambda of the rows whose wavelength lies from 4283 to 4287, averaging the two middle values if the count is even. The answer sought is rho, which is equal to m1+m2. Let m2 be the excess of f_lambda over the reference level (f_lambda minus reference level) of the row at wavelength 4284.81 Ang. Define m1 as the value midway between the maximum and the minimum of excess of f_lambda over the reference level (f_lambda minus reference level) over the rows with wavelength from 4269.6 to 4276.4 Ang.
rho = -0.6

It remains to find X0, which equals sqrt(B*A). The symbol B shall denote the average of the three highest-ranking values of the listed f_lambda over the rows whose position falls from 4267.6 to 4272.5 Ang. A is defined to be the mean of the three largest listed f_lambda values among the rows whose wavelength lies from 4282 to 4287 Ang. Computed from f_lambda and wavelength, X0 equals 14.4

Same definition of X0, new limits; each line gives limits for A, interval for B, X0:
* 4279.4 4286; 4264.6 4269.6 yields 15.1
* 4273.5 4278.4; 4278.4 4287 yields 15.2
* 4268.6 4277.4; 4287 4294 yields 14.7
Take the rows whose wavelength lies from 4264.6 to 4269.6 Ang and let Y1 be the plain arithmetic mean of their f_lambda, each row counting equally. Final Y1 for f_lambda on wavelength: 15.2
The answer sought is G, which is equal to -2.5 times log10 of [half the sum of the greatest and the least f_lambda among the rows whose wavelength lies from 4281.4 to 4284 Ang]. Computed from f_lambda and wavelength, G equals -2.89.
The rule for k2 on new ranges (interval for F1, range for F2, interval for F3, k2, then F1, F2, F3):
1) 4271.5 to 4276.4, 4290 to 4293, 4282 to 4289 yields 20.9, 13.5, 14.2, 14.0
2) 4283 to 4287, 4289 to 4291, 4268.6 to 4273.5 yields 20.4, 14.1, 13.2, 13.6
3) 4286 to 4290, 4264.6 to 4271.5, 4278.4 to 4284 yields 21.5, 13.7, 14.6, 14.7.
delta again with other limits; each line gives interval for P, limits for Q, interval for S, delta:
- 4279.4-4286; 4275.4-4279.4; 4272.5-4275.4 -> 1.12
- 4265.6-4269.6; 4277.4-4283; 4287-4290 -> 1.12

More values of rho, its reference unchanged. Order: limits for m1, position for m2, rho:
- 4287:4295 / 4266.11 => 0.7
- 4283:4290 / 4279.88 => 0.4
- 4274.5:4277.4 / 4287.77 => 0.6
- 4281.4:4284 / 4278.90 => 1.6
